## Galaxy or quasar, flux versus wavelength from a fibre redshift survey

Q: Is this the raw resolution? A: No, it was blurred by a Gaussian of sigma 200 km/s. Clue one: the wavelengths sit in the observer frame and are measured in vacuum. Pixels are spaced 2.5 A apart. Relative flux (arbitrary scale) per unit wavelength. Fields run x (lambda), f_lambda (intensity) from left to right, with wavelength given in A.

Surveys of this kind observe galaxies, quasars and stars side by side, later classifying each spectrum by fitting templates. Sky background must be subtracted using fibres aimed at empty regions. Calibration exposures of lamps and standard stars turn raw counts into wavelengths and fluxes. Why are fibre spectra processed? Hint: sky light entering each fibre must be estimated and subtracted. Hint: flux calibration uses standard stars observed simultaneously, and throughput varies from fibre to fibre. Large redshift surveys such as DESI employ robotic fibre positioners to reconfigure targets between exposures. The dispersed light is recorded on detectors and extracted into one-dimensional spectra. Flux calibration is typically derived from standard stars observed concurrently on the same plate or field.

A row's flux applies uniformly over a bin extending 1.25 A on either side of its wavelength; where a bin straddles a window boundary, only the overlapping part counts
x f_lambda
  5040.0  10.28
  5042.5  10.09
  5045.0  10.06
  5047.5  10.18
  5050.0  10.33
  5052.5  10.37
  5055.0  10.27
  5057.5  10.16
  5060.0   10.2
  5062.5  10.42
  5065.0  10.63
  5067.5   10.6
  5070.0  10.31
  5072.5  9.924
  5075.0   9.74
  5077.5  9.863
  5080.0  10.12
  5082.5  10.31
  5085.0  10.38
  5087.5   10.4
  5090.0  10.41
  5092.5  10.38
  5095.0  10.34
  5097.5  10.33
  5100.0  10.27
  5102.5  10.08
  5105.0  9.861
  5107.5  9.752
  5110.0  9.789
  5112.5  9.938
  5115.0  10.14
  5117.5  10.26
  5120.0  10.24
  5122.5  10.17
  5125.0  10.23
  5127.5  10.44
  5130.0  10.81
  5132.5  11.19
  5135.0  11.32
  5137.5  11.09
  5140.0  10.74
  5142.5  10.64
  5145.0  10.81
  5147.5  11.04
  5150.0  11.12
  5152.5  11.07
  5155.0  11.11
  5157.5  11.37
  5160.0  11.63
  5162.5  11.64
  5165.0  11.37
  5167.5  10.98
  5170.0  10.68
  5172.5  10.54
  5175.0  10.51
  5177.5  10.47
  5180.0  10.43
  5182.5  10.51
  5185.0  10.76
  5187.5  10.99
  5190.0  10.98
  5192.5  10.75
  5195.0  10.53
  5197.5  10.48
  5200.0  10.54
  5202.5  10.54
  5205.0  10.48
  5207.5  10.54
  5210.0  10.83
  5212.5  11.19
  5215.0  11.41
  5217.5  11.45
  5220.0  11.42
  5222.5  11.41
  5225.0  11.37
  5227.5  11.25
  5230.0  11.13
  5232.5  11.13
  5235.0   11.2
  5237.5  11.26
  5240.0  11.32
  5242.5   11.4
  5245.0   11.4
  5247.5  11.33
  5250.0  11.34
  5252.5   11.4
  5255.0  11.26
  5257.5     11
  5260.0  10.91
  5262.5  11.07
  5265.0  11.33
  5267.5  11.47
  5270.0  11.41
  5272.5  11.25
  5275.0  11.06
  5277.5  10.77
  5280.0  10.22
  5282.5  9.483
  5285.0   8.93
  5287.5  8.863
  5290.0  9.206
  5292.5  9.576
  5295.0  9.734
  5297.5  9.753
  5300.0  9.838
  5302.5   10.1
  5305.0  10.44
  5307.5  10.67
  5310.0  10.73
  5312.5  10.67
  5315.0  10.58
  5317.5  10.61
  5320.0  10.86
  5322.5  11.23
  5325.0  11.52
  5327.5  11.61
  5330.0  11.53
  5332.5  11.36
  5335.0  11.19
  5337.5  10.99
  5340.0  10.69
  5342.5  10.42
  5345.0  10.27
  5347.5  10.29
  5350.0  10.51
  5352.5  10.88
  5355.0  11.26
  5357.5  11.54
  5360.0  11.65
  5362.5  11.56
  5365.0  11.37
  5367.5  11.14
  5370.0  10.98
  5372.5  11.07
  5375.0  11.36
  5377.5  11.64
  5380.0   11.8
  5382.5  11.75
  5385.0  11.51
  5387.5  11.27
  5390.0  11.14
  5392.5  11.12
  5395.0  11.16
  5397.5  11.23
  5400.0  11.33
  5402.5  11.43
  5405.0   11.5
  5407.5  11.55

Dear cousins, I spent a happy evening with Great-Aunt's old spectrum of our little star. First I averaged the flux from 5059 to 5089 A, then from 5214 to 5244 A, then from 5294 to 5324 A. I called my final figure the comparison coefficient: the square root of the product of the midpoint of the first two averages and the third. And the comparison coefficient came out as 10.6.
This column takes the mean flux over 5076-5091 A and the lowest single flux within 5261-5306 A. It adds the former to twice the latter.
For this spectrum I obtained 28.0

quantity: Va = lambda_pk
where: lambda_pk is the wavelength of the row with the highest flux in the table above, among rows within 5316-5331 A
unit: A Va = 5327.5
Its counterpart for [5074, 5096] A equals 5090.0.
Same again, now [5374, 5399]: 5380.0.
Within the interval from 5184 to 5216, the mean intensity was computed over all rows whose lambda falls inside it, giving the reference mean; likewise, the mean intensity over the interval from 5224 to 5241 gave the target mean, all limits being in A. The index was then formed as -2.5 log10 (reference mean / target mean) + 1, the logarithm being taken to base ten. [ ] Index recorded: 1.05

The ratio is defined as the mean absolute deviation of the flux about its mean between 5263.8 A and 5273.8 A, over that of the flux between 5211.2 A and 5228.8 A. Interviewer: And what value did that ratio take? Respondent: 1.0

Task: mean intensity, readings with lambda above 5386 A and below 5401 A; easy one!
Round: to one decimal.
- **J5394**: 11.2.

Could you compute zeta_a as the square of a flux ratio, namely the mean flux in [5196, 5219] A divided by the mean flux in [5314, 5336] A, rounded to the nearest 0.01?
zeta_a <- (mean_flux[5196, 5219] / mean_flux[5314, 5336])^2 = 0.94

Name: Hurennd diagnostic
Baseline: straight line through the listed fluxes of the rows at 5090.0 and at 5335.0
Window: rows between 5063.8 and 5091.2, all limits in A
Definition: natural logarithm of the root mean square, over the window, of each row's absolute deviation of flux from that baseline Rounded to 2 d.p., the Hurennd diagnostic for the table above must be -1.17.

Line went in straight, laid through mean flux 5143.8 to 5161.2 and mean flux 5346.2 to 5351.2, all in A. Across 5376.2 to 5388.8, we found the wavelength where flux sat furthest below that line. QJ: 5387.5 A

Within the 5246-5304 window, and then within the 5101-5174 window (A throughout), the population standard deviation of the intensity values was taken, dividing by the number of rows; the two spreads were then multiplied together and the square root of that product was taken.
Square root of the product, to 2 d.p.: 0.69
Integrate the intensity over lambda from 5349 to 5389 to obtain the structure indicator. 453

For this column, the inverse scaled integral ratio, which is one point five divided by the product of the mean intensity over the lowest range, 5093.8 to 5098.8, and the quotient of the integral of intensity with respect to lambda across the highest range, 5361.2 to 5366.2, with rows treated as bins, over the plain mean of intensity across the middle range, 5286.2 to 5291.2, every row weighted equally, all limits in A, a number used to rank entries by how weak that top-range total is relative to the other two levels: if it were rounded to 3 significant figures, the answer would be 0.0229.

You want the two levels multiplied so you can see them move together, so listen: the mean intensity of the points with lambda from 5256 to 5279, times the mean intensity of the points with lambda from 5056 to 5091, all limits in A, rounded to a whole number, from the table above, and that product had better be 114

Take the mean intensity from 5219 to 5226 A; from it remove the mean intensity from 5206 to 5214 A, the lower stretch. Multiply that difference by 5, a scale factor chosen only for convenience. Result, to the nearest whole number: 3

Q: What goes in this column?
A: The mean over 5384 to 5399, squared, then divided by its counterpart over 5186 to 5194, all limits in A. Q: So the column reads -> 11.6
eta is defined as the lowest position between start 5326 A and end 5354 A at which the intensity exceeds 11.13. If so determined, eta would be 5327.5 A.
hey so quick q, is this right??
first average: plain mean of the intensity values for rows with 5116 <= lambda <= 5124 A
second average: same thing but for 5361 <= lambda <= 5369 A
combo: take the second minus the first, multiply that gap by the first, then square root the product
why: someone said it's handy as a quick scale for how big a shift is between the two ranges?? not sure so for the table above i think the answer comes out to 3.4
